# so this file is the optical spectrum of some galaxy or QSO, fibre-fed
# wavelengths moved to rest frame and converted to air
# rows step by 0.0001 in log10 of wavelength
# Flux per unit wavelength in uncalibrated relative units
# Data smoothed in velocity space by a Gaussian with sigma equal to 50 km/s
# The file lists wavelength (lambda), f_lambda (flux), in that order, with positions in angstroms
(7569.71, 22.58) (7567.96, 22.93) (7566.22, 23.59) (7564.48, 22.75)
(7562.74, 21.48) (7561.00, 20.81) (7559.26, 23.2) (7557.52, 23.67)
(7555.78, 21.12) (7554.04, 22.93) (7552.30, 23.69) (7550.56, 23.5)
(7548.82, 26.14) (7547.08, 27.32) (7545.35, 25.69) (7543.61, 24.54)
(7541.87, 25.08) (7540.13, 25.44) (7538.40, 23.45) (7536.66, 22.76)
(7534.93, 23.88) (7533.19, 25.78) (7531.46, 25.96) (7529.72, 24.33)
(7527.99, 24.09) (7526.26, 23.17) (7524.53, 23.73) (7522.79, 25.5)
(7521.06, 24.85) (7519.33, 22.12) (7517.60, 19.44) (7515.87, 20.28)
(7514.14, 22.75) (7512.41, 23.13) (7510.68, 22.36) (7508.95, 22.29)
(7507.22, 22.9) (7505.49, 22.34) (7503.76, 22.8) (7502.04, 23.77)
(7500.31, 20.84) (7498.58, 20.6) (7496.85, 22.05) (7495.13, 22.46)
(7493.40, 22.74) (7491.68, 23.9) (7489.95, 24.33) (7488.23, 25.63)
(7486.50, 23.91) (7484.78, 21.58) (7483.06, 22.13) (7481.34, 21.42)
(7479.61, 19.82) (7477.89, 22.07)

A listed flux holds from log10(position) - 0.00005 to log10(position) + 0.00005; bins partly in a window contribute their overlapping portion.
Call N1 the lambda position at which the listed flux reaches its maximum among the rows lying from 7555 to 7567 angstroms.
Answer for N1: 7557.52 angstroms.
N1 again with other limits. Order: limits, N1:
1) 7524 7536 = 7531.46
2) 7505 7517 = 7512.41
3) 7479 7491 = 7488.23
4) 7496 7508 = 7502.04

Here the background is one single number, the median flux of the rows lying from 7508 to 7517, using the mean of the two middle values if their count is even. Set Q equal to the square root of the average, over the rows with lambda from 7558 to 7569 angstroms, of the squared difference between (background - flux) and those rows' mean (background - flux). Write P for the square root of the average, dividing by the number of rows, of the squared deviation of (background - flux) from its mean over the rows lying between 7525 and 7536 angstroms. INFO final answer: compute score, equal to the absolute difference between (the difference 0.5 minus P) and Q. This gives 1.49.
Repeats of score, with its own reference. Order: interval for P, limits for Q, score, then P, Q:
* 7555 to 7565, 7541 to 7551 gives 1.79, 1.09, 1.21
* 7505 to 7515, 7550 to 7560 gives 0.71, 0.32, 0.89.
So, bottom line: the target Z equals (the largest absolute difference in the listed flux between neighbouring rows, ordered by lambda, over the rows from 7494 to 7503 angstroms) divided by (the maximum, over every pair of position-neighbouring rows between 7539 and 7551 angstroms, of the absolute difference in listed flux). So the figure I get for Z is 1.1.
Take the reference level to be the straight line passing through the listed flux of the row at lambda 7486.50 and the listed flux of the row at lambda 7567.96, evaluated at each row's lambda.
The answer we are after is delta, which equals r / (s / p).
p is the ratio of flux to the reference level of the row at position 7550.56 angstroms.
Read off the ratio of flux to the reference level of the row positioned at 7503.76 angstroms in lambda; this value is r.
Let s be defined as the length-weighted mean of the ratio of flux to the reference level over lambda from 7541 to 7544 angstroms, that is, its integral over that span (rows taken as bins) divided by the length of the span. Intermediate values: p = 1.02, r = 0.96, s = 1.07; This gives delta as 0.91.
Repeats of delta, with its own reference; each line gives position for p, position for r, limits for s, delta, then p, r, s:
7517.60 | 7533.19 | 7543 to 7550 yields 0.82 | 0.83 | 1.10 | 1.12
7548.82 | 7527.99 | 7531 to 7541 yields 1.11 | 1.13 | 1.03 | 1.05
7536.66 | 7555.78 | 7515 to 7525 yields 0.93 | 0.98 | 0.92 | 0.96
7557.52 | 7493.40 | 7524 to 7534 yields 0.93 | 1.03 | 0.95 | 1.05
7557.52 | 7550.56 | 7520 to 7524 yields 0.98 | 1.03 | 1.02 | 1.06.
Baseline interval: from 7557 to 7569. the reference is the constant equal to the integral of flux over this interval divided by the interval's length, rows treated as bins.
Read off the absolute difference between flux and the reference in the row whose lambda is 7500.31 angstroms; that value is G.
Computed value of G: 1.8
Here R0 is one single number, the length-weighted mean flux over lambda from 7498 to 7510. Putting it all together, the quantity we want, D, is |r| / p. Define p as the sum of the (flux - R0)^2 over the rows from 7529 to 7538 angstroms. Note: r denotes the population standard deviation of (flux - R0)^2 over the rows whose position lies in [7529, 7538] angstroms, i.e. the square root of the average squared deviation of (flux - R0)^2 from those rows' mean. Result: 0.16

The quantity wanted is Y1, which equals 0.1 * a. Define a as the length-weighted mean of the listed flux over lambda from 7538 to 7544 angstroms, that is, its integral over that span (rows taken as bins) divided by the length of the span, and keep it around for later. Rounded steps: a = 24.7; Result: 2.47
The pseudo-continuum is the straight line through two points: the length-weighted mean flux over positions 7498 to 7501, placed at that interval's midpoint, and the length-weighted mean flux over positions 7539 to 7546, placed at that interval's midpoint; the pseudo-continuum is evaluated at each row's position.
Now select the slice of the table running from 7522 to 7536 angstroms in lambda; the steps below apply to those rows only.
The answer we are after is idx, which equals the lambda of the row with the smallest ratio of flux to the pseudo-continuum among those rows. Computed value 7534.93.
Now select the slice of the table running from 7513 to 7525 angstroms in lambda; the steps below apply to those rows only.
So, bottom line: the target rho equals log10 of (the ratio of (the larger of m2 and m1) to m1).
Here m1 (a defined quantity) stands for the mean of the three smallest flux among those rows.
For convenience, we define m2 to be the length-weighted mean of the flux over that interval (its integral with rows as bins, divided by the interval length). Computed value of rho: 0.041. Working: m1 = 20.6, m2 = 22.6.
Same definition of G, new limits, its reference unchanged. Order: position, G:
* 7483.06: 0.5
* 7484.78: 1.0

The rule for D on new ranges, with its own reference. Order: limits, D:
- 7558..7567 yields 0.12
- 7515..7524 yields 0.12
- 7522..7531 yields 0.16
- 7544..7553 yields 0.16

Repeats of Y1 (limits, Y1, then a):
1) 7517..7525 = 2.32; 23.2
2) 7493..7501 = 2.17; 21.7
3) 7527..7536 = 2.48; 24.8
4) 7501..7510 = 2.28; 22.8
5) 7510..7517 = 2.20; 22.0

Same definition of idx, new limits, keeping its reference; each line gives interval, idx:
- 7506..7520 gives 7517.60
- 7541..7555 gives 7554.04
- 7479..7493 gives 7479.61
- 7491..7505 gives 7498.58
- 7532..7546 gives 7536.66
